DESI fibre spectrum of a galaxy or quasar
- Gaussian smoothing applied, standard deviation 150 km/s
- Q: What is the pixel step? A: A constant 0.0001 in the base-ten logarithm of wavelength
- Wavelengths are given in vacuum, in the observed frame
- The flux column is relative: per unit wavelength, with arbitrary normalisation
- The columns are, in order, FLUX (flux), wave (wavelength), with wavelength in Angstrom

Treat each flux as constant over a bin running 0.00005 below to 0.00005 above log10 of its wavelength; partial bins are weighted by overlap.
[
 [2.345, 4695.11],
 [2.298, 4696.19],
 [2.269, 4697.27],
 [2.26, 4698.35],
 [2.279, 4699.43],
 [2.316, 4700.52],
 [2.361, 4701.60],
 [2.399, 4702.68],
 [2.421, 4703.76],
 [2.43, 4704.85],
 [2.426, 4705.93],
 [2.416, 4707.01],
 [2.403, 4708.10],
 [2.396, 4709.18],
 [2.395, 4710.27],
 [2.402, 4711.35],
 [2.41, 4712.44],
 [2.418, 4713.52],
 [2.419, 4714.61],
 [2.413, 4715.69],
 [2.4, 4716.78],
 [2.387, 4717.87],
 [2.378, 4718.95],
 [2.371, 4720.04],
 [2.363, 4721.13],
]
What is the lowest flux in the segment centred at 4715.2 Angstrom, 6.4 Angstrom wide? 2.387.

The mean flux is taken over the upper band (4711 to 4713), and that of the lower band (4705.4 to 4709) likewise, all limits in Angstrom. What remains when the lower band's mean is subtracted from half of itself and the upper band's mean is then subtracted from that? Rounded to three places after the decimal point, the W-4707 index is -3.614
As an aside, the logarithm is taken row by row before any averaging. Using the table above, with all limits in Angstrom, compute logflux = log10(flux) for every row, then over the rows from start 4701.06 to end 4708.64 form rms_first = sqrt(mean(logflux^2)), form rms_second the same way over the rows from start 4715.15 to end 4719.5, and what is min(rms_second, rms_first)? 0.379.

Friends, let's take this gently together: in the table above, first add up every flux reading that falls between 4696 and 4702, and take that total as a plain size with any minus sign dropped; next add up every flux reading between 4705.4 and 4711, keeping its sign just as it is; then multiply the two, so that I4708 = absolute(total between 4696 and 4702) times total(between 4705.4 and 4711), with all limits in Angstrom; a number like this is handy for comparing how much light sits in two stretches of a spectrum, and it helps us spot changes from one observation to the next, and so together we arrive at 166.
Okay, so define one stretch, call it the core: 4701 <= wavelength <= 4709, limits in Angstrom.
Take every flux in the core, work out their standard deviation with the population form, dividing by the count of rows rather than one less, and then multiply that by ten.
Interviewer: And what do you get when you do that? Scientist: 0.22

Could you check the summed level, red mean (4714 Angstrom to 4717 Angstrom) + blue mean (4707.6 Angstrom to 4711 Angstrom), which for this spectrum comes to 4.81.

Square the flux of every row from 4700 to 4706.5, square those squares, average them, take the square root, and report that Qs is 5.73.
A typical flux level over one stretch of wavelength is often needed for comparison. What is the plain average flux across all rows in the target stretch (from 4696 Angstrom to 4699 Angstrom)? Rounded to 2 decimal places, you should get 2.28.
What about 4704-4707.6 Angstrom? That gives 2.42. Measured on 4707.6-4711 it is 2.40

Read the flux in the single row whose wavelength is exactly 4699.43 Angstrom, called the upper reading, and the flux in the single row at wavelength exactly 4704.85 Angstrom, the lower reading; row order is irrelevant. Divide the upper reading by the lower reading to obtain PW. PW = 0.94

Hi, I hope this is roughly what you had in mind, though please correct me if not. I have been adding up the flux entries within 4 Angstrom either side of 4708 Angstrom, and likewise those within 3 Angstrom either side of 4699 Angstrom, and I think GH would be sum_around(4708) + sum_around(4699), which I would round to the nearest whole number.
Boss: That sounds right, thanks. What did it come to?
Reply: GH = 31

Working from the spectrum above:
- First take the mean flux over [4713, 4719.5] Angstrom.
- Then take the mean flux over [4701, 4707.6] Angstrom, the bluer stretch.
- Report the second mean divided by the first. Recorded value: 1.003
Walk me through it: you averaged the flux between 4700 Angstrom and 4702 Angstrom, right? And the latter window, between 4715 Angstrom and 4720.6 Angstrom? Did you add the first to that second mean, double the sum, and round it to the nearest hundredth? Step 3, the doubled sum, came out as 9.46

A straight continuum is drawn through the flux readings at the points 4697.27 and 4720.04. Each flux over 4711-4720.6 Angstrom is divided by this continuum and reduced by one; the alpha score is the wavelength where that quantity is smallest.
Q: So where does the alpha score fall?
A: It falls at 4720.04 Angstrom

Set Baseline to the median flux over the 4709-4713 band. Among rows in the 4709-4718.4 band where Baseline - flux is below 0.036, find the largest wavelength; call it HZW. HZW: 4717.87 Angstrom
